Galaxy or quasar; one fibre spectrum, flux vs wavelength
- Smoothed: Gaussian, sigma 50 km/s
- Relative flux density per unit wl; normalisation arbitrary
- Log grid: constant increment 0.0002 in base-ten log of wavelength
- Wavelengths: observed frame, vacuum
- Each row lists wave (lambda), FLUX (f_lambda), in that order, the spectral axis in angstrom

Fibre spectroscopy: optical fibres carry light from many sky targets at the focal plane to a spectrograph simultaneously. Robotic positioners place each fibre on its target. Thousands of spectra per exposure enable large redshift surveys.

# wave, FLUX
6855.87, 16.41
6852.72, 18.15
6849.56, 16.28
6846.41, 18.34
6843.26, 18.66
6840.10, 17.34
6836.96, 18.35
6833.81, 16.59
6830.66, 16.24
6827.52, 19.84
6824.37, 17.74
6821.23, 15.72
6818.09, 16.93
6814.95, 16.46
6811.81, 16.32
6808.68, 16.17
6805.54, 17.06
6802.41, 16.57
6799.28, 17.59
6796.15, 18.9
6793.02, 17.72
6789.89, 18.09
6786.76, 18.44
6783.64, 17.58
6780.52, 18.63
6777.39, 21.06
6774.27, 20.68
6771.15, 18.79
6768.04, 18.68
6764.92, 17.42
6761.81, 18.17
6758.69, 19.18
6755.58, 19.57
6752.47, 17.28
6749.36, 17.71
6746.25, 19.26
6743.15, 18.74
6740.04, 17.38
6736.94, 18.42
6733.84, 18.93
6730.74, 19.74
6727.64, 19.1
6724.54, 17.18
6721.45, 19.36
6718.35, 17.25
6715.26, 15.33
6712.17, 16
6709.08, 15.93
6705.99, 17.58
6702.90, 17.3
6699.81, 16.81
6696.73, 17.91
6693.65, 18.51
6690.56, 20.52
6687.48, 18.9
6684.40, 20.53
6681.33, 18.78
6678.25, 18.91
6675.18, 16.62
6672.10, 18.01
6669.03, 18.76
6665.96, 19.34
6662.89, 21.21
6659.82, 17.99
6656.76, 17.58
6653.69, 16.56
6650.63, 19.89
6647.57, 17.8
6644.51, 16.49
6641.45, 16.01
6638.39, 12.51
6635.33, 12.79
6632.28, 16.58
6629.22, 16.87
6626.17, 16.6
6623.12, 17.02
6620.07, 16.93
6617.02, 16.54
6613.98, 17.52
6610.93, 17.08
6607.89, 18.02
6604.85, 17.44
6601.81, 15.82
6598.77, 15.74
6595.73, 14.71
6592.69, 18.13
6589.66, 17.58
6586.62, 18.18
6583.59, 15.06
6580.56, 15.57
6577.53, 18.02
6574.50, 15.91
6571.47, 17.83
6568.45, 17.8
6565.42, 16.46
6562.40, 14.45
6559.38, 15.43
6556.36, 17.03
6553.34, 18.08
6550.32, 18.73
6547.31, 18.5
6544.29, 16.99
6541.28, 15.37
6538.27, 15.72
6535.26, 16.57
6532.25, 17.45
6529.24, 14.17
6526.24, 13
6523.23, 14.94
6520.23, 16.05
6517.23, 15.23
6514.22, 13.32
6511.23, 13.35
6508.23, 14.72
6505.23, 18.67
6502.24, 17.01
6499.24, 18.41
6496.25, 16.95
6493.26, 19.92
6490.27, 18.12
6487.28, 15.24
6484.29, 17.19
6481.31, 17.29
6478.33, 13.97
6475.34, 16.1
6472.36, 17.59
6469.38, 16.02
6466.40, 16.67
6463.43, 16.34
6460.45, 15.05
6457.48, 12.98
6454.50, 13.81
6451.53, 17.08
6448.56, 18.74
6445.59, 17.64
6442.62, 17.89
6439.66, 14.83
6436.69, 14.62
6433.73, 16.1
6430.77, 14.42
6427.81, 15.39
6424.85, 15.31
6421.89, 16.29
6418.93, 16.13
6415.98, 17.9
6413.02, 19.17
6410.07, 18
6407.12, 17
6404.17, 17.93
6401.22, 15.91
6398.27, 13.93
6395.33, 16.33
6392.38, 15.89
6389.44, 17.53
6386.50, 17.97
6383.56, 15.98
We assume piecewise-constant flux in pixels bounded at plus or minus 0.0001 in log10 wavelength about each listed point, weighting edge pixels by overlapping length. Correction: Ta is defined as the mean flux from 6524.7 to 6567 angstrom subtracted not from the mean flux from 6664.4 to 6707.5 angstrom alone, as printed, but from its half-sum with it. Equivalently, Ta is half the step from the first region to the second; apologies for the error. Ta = 1.1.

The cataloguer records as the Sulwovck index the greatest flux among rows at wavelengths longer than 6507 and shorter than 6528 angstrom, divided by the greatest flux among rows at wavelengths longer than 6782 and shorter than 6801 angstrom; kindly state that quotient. 0.85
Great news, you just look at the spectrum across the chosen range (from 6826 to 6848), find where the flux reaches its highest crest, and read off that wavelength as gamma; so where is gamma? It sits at 6827.52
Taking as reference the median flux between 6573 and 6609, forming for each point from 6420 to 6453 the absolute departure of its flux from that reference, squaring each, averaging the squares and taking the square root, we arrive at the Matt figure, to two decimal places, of 1.46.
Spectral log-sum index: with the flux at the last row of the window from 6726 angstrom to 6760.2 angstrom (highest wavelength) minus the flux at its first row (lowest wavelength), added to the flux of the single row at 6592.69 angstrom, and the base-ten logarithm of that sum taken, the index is 1.26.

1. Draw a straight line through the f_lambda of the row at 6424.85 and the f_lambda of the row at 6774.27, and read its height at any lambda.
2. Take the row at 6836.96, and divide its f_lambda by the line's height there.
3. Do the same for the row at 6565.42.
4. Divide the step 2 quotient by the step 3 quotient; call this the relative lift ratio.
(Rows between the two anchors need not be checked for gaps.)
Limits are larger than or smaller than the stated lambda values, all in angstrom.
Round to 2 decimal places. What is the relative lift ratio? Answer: 0.90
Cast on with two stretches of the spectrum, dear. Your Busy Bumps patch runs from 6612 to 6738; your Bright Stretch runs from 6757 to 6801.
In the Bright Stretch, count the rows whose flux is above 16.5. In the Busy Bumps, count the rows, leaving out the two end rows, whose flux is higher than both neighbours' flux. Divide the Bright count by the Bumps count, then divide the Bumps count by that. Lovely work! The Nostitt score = 8.6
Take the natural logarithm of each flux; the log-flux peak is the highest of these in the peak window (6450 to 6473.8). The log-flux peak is 2.87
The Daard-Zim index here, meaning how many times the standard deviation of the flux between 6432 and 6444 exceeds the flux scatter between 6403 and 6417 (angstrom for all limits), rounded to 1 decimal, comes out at 1.9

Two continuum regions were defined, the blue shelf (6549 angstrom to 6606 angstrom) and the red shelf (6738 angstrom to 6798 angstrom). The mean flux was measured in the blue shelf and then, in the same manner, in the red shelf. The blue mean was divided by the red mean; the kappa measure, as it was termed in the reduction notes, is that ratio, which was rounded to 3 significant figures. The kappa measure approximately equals 0.900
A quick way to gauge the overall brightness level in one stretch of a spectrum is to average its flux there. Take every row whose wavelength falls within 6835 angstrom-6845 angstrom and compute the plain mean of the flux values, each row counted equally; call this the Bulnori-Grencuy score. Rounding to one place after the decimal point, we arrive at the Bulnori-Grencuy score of 18.1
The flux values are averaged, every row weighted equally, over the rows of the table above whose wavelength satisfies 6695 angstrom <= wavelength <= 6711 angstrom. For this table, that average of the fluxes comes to 17.1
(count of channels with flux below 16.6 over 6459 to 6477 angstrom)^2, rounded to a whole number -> 16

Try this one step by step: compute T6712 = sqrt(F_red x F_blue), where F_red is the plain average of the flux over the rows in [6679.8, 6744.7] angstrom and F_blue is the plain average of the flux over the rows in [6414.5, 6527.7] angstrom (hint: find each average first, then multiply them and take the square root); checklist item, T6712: 17.1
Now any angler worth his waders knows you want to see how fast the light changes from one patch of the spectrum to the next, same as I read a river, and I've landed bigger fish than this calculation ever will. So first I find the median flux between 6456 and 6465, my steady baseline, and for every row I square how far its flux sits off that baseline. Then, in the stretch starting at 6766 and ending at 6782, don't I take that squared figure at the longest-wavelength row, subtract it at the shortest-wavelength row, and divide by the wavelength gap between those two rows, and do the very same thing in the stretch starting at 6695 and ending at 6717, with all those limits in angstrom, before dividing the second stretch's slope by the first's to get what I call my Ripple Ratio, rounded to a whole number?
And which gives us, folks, 15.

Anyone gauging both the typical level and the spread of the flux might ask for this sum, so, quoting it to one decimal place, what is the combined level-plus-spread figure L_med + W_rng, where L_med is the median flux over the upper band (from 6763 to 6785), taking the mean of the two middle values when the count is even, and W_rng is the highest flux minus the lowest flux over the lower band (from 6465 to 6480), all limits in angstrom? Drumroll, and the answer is 22.3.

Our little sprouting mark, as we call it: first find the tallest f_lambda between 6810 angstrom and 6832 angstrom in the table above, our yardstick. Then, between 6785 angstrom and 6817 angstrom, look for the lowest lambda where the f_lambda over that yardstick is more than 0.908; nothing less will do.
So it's 6786.76 angstrom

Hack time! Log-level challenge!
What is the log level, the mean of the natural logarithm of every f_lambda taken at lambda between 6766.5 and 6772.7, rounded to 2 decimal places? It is 2.93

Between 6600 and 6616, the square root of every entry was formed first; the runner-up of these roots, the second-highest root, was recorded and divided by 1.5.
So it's 2.79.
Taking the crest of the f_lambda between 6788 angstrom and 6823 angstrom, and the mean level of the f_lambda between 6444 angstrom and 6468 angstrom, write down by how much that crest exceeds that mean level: 2.9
